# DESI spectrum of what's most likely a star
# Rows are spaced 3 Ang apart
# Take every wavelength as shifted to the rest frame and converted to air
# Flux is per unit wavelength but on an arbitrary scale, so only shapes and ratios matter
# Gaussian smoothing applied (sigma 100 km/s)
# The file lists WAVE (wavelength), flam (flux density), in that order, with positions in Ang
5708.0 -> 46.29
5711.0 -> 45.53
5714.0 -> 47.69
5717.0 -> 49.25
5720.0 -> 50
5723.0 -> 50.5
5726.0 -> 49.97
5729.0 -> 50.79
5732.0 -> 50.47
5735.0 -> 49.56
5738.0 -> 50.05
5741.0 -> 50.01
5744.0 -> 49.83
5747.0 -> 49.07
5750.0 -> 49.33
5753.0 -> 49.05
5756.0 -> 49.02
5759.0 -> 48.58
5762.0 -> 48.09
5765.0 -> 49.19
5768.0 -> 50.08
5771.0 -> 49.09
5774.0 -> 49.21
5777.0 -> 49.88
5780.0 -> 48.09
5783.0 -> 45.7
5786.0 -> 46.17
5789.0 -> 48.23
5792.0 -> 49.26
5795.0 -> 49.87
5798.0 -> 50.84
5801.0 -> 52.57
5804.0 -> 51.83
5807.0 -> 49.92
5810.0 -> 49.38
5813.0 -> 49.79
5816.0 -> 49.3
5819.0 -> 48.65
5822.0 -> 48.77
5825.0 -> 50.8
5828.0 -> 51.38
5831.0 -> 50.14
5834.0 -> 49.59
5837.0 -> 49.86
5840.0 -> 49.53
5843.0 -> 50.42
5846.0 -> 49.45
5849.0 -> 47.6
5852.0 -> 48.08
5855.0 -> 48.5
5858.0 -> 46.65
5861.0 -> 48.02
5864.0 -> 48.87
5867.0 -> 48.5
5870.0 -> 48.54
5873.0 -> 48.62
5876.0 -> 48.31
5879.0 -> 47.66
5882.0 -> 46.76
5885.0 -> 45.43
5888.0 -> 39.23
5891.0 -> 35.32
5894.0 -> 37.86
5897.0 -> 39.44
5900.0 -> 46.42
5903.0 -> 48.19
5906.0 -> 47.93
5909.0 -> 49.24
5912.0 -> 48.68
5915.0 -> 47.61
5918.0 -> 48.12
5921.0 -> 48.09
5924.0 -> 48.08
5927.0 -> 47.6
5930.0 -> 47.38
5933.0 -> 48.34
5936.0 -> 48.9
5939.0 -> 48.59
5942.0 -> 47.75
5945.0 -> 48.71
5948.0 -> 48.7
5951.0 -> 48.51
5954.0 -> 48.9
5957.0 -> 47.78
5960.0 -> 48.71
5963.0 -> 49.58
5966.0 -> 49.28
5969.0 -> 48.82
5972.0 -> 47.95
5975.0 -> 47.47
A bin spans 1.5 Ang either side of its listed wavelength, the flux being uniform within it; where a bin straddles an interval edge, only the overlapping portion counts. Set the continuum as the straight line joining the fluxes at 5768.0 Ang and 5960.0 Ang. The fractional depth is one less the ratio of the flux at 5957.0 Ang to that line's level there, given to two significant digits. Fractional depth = 0.020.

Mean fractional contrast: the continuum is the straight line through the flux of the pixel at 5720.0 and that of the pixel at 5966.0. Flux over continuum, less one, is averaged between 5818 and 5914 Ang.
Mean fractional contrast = -0.047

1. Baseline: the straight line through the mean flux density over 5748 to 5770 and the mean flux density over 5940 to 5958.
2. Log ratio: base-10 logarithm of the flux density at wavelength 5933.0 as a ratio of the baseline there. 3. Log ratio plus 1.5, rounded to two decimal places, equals 1.50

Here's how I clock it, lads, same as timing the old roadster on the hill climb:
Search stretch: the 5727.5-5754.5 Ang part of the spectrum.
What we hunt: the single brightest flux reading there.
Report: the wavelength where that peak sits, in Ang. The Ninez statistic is 5729.0 Ang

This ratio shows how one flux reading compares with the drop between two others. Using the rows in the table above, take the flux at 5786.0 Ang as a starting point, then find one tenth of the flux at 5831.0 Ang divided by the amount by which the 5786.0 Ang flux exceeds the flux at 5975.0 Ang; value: -3.9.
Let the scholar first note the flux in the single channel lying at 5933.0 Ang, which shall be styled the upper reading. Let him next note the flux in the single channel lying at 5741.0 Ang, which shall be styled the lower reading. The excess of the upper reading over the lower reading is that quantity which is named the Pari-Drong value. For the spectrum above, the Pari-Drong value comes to -1.7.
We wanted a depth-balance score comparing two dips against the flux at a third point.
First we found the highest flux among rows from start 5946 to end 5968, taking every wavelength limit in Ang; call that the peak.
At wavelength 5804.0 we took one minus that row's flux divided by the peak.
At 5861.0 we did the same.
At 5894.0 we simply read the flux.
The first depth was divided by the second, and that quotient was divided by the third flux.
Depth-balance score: -0.04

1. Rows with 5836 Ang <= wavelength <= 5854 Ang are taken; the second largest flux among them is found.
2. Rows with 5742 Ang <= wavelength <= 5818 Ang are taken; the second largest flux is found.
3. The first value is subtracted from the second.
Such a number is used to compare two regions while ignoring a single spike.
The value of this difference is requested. 2.0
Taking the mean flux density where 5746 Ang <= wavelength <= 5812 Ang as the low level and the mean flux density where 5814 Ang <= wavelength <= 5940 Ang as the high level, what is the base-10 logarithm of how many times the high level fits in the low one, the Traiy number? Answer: 0.015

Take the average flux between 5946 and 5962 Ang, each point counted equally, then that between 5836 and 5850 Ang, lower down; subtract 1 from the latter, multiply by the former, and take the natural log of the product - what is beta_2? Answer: 7.76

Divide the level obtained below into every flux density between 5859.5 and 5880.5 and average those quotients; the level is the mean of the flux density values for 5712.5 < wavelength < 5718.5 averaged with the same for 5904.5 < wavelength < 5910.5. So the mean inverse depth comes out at 1.00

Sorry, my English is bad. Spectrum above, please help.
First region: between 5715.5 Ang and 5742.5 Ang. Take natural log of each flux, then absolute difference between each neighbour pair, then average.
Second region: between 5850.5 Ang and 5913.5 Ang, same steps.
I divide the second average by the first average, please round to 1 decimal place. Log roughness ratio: 3.6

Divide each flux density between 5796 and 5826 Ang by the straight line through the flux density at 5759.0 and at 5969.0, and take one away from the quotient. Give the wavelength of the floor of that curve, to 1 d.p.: 5819.0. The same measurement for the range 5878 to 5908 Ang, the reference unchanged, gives 5891.0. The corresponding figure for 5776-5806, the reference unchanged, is 5783.0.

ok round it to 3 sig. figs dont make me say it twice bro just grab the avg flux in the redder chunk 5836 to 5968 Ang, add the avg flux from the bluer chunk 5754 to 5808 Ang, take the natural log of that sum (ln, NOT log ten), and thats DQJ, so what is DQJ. 4.57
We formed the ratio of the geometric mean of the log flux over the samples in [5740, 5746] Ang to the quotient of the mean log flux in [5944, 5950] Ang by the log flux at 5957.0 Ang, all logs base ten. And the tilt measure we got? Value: 1.690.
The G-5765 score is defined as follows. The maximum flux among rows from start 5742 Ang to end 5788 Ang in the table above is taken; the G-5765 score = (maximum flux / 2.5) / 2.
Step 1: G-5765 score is 10.0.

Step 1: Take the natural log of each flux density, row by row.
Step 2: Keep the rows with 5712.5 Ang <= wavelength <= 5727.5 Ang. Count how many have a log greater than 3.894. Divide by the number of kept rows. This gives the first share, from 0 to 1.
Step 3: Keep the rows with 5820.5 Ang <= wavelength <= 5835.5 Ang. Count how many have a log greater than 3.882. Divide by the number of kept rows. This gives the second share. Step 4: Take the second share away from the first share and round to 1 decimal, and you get -0.2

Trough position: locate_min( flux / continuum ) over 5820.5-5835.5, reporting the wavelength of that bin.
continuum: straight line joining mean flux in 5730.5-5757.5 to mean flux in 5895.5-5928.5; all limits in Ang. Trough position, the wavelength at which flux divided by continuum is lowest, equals 5822.0 Ang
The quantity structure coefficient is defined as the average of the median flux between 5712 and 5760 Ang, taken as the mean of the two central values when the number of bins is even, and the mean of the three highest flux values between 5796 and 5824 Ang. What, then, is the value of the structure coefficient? 50.7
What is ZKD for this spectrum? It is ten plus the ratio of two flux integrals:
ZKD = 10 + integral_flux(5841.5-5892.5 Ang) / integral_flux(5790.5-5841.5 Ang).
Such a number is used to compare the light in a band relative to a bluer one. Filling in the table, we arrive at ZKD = 10.9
